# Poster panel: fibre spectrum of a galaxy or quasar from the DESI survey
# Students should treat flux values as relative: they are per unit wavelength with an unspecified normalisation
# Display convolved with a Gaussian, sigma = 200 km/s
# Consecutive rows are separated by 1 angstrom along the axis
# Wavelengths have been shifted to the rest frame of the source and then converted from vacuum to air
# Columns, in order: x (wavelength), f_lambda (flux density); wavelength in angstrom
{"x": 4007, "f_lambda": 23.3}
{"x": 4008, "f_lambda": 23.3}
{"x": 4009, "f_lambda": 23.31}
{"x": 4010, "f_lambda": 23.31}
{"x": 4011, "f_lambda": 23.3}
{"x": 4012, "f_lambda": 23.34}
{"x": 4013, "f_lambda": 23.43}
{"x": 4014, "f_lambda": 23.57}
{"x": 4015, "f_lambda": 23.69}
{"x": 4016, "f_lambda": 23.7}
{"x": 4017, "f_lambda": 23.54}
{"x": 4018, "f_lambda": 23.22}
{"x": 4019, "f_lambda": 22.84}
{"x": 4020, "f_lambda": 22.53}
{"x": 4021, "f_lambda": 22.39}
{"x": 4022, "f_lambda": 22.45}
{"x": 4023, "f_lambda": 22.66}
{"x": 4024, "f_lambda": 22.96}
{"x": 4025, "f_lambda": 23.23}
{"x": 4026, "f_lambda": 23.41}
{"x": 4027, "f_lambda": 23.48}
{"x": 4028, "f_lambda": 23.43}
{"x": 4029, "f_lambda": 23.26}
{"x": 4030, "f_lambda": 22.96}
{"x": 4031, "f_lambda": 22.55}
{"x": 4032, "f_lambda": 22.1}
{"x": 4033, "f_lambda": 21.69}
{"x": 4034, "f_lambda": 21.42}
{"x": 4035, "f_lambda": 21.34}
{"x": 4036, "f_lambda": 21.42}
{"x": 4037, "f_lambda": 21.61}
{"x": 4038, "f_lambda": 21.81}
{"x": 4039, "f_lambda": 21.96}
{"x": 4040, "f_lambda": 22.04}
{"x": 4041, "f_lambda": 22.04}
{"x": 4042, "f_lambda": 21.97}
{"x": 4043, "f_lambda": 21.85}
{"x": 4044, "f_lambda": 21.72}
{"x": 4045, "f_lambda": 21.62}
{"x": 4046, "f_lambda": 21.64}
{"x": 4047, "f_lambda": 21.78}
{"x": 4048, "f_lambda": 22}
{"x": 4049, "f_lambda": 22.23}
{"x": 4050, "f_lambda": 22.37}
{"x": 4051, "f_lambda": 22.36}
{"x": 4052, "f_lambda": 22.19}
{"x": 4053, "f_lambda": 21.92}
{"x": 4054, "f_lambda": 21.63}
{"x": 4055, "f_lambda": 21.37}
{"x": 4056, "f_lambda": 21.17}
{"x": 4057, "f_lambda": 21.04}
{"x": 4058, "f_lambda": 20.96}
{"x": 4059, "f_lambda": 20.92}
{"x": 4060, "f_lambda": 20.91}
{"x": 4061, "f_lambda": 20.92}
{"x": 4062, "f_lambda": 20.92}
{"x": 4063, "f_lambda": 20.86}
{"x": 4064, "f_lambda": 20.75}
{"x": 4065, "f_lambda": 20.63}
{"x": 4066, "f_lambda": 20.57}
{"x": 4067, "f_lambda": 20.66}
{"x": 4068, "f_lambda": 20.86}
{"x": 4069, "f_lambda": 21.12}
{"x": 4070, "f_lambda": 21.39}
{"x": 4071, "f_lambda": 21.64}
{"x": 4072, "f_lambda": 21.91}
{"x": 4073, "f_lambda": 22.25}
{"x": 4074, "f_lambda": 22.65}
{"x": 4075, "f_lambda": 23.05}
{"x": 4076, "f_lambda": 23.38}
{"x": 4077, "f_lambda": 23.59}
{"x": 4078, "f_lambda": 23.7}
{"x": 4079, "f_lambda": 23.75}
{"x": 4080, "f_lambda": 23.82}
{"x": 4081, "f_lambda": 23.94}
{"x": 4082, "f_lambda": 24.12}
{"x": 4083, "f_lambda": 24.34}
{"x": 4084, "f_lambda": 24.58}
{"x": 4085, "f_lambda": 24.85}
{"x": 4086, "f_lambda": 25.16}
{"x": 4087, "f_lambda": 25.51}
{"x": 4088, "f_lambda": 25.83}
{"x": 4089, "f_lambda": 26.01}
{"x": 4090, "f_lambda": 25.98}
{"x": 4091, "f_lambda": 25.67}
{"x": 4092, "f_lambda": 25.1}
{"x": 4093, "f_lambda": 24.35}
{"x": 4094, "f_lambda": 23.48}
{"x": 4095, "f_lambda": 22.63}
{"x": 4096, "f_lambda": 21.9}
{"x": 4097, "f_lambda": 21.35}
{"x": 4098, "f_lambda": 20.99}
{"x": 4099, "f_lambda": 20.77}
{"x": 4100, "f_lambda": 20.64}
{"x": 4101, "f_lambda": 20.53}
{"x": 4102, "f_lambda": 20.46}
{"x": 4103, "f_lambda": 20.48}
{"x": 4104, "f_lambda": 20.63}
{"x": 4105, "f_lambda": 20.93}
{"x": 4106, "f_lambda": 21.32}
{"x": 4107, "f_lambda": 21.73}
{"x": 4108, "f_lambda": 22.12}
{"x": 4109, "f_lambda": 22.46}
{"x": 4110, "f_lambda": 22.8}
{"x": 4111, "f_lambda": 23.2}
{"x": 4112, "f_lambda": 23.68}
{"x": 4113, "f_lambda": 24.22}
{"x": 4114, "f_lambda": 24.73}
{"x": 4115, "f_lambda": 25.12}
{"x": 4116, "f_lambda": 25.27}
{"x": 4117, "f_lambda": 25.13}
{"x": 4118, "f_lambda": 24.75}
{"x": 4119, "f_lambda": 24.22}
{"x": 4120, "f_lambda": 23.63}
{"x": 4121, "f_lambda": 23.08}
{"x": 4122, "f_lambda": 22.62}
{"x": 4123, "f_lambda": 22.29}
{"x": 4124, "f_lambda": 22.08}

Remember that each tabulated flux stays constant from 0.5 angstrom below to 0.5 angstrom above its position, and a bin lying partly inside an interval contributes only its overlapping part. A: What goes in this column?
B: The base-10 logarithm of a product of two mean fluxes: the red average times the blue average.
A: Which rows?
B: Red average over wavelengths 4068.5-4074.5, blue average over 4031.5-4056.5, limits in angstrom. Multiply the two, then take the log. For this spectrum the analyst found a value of 2.68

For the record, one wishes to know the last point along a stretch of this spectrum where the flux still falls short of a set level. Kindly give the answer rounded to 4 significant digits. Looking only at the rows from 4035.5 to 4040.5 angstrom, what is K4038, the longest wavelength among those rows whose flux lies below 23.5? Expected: 4040 angstrom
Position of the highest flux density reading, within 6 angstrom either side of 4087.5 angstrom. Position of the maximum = 4089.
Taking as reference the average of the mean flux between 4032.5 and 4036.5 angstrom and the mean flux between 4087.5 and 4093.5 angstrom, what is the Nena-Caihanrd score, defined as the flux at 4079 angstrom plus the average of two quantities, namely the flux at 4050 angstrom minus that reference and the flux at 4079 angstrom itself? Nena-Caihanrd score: 35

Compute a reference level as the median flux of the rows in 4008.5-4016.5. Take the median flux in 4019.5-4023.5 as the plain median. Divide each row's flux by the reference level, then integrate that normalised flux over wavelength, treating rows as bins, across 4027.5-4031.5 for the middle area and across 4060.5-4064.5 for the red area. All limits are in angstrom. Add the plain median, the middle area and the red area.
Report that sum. 30.0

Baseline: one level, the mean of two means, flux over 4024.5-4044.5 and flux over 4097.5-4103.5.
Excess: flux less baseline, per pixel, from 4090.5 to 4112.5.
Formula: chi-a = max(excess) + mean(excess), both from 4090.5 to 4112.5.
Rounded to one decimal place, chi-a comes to 4.9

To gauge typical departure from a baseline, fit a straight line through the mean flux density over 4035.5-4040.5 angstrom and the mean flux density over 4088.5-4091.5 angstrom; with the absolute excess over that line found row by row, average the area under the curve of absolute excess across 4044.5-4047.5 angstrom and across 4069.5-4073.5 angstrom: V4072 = 6.3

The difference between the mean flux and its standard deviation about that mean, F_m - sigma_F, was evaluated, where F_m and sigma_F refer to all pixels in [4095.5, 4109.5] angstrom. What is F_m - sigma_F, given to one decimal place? 20.5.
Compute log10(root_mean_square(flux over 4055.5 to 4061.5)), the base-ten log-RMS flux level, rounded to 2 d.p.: 1.32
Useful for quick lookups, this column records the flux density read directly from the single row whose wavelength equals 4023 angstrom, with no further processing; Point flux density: 22.66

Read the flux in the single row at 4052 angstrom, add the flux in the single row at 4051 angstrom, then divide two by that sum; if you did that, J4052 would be 0.0449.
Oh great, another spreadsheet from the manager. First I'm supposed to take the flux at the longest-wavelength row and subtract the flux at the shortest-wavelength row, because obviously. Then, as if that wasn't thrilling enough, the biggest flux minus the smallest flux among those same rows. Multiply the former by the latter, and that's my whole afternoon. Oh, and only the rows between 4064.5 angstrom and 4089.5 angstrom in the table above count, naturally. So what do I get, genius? 29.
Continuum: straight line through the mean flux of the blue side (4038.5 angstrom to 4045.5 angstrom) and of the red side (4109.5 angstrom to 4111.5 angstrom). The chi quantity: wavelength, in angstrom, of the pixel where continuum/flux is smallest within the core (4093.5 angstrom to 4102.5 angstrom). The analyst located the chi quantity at 4094 angstrom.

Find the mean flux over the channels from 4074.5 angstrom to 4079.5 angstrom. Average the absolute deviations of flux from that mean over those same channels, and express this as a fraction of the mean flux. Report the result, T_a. 0.010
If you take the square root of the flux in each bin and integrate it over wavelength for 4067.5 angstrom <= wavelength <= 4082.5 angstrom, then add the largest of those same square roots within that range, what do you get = 76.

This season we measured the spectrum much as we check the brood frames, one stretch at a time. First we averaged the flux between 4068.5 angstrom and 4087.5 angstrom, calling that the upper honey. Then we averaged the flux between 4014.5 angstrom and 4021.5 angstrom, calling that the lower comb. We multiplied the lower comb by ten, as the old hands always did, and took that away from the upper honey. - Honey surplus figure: -208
